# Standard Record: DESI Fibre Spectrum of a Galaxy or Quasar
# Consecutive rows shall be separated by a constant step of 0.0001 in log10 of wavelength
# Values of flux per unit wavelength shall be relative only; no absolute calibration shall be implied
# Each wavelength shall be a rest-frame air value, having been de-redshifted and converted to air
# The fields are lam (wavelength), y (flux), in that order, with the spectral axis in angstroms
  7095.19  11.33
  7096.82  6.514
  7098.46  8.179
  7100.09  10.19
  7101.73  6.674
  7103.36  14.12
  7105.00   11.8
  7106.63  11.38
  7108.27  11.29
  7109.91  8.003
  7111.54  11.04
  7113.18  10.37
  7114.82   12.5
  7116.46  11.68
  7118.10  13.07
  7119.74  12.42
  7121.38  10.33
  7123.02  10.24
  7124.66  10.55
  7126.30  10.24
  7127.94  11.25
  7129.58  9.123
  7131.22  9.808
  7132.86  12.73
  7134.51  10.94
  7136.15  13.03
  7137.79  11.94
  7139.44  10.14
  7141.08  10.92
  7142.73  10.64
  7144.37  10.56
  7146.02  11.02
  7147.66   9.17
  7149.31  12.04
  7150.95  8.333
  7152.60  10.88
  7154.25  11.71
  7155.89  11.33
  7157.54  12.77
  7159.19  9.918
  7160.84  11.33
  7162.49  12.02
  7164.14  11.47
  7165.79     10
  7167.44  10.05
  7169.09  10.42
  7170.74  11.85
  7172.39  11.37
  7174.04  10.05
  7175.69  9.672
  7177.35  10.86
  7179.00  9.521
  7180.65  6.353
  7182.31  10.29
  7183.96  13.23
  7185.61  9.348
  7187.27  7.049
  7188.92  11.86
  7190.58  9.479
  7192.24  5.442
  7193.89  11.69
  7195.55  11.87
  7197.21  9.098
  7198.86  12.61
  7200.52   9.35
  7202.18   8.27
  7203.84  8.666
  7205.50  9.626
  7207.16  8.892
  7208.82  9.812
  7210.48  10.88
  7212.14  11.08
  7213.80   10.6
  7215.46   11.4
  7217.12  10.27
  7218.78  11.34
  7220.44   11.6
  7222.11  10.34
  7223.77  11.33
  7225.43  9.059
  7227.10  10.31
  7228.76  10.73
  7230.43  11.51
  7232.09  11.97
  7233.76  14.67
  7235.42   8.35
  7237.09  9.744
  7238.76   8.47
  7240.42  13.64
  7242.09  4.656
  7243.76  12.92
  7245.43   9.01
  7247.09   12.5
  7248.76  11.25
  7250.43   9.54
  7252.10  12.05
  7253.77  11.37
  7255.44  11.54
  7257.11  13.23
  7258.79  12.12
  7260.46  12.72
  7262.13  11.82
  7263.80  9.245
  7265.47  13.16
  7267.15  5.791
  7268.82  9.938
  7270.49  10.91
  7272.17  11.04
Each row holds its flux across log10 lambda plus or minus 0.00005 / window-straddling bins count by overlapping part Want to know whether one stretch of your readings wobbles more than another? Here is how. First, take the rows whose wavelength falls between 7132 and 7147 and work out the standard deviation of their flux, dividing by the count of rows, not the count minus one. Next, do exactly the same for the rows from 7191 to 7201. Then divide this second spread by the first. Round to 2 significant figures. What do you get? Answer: 2.5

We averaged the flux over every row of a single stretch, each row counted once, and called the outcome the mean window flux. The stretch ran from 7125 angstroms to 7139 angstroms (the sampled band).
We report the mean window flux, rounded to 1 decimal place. 11.1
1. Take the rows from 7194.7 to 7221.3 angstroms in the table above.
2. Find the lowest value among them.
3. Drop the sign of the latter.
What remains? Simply 8.3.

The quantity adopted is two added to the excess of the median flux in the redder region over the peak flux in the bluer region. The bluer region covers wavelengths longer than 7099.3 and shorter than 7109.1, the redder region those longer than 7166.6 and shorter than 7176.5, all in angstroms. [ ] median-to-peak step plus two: -1.9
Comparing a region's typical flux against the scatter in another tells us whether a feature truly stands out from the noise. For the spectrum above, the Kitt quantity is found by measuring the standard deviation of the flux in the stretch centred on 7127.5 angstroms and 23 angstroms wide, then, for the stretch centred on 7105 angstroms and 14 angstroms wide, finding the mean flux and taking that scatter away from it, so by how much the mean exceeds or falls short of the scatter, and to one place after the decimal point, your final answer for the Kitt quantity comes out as 9.1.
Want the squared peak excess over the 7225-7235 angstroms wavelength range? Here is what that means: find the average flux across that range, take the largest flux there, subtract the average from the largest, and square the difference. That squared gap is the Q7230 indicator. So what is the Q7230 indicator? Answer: 11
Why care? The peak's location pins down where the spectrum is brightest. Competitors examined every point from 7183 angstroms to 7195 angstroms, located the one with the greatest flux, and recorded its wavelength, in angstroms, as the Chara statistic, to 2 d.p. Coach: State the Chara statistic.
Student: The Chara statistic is 7183.96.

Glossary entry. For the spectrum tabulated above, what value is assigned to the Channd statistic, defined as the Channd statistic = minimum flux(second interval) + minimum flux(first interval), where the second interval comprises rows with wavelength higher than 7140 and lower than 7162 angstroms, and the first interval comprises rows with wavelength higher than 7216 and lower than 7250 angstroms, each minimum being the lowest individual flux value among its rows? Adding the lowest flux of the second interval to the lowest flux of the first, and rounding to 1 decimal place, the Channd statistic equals 13.0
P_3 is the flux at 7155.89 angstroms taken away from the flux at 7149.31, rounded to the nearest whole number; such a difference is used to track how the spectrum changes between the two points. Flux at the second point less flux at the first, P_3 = 1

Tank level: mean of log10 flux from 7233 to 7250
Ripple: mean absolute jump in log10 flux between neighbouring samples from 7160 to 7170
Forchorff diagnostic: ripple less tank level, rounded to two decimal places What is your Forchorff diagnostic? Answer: -0.98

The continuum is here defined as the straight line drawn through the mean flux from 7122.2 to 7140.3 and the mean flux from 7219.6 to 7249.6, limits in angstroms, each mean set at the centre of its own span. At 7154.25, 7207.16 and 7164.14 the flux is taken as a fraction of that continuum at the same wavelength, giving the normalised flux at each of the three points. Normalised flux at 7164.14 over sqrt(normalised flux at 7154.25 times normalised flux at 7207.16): 1.1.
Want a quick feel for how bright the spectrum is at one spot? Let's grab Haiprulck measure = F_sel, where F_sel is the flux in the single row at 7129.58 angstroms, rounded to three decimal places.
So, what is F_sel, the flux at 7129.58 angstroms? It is 9.123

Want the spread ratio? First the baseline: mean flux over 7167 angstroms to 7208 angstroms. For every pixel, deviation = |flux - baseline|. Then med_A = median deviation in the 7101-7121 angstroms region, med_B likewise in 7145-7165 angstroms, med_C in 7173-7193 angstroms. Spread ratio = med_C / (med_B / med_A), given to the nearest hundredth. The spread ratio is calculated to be 0.96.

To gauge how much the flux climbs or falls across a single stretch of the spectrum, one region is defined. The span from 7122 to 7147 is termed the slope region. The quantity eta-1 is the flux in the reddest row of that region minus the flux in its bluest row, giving 1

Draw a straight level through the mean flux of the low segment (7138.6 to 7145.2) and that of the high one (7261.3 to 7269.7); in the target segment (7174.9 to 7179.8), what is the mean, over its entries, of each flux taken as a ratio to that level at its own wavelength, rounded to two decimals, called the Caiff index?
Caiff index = 0.96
